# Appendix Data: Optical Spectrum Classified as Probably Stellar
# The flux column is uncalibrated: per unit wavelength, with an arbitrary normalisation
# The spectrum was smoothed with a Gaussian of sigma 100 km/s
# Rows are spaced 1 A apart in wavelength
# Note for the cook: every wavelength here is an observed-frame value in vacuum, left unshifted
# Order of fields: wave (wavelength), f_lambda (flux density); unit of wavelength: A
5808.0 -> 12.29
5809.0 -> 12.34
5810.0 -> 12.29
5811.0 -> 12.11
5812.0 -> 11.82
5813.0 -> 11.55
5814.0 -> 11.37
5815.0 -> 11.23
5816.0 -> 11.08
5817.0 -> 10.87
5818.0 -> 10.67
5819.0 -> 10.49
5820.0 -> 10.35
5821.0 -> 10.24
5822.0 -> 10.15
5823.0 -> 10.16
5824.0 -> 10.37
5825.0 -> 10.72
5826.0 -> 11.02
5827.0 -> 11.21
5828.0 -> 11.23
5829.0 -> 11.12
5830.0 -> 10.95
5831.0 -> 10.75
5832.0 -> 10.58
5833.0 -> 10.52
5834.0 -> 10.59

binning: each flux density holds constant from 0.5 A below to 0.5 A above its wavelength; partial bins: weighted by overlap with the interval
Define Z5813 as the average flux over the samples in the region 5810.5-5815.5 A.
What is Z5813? 11.6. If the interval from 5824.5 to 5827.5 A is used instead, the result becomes 11.0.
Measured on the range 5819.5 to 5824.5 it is 10.3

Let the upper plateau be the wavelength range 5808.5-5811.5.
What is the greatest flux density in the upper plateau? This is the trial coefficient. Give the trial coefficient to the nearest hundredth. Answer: 12.34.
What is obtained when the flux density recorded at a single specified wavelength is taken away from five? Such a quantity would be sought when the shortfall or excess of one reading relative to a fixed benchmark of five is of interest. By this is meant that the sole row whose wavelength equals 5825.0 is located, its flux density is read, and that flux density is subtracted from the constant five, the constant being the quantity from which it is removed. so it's -5.7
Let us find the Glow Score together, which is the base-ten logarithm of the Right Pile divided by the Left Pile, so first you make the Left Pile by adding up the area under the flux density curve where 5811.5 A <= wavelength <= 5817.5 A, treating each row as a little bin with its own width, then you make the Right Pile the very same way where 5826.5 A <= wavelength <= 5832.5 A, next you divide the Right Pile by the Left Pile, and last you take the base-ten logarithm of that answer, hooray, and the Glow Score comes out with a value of -0.01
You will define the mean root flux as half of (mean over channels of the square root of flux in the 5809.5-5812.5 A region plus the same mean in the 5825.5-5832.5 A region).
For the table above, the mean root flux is 3.39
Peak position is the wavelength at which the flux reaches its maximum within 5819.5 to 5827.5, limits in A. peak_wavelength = 5827.0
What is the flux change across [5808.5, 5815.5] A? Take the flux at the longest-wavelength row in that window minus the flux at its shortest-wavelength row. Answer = -1.1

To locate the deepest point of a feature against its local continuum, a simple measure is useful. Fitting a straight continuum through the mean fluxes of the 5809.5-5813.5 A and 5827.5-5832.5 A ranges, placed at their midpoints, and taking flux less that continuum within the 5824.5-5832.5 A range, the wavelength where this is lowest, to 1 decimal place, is 5825.0 A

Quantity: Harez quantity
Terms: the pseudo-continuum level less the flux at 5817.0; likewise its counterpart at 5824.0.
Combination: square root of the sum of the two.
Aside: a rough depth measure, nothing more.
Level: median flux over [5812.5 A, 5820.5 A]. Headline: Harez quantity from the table 0.84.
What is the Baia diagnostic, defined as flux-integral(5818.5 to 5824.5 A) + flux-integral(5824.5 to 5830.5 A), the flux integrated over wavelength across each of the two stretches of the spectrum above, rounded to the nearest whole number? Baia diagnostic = 128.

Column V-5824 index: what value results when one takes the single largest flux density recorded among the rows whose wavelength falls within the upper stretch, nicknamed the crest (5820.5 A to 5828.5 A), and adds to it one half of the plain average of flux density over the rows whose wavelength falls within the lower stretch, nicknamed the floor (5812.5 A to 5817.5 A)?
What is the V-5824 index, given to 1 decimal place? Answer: 16.8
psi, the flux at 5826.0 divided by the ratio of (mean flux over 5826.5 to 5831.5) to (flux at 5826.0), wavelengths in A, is 11.0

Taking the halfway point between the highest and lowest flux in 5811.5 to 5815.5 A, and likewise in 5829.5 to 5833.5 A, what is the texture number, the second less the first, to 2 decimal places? -0.79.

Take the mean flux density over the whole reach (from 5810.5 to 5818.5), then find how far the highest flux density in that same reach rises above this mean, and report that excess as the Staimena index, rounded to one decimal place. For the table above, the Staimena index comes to 0.8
